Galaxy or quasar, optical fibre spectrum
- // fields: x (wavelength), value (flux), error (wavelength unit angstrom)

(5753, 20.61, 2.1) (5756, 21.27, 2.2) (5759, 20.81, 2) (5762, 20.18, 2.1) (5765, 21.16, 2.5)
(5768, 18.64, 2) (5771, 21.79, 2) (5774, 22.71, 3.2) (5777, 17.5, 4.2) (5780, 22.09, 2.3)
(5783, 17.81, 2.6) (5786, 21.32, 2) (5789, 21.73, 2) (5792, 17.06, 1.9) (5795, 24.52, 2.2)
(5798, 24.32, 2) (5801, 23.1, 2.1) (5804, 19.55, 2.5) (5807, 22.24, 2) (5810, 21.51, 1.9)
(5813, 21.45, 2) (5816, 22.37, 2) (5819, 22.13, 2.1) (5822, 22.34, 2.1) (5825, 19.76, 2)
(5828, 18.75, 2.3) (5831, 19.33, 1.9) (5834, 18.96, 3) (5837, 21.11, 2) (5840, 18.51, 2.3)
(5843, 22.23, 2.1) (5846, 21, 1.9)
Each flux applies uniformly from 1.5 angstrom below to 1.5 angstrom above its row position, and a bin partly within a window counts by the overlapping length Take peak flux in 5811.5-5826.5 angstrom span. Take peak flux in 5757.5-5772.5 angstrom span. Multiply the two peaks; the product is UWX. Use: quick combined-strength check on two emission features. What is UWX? 487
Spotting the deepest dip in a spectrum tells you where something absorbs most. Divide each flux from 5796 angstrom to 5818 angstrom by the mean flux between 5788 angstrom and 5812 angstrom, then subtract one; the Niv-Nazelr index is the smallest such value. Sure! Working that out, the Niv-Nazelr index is -0.101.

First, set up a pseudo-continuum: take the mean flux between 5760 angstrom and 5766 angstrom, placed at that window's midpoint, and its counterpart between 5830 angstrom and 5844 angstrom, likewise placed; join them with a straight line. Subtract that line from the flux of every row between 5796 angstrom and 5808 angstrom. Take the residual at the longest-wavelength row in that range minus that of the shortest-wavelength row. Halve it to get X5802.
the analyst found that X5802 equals -1.0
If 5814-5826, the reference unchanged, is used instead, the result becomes -1.3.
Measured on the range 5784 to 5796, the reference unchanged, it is 1.6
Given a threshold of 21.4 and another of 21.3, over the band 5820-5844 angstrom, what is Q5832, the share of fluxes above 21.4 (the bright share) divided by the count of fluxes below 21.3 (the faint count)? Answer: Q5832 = 0.04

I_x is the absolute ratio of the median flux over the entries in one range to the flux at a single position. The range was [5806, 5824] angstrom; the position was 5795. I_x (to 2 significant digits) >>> 0.90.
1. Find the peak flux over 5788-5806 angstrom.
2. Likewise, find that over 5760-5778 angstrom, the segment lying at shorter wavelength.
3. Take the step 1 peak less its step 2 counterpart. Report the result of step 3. 1.8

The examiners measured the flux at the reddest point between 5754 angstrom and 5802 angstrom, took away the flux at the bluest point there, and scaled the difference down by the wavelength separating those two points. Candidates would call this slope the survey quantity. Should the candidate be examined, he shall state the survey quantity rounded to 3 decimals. 0.041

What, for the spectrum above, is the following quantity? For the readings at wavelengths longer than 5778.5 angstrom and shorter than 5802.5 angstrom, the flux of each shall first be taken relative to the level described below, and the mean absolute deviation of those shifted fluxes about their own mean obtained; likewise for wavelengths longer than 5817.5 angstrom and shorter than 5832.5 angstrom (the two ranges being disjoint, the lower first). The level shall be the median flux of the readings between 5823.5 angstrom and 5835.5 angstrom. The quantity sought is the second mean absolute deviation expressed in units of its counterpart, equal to 0.7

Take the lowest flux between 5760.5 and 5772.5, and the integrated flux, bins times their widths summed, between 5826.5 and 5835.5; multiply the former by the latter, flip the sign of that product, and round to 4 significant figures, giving -3190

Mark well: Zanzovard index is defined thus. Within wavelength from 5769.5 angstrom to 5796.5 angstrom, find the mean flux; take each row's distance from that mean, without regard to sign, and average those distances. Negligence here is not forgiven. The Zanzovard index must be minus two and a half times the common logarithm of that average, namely -0.85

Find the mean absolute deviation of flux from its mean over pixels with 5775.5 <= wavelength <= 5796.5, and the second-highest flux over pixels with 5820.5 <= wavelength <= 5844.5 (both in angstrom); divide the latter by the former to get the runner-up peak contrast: 9.2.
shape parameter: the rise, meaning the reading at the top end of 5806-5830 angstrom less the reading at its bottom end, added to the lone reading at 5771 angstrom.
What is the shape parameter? 18.3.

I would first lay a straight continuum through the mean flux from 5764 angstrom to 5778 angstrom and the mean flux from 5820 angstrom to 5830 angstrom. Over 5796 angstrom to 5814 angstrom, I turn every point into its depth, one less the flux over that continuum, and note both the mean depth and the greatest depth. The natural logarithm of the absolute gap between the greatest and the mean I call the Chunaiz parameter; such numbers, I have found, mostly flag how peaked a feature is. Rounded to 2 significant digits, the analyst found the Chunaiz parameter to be -2.1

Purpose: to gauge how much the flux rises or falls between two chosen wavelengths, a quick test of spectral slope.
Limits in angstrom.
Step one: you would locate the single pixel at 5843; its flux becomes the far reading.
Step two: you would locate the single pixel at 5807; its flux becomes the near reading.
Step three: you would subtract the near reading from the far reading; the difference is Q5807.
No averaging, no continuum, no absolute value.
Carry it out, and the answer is 0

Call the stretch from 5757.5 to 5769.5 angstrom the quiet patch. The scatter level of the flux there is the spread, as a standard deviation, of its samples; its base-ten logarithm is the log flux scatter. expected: 0.0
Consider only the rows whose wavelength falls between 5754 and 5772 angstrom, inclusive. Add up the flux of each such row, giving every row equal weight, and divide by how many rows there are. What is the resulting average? 20.6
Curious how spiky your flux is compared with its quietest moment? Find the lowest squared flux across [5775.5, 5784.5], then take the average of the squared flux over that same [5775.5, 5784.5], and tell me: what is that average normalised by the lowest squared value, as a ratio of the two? 1.21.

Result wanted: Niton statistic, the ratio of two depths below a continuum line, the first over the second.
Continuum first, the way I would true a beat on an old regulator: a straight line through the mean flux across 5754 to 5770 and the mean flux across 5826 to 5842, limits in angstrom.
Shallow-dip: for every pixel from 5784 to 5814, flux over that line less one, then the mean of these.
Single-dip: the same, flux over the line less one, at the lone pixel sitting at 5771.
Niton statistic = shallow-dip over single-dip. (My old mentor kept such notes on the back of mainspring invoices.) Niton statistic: 1.2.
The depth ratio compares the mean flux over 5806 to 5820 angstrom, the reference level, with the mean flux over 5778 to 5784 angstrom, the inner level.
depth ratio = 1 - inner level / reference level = 0.091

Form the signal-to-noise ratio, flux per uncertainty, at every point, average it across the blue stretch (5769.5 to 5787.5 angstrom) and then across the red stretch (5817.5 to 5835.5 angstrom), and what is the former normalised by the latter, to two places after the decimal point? 0.88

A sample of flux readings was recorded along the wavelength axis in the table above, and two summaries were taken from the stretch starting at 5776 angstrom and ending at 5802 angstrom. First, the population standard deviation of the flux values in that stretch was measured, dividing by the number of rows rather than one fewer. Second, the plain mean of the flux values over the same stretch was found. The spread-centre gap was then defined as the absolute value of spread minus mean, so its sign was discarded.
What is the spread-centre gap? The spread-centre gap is 18.3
